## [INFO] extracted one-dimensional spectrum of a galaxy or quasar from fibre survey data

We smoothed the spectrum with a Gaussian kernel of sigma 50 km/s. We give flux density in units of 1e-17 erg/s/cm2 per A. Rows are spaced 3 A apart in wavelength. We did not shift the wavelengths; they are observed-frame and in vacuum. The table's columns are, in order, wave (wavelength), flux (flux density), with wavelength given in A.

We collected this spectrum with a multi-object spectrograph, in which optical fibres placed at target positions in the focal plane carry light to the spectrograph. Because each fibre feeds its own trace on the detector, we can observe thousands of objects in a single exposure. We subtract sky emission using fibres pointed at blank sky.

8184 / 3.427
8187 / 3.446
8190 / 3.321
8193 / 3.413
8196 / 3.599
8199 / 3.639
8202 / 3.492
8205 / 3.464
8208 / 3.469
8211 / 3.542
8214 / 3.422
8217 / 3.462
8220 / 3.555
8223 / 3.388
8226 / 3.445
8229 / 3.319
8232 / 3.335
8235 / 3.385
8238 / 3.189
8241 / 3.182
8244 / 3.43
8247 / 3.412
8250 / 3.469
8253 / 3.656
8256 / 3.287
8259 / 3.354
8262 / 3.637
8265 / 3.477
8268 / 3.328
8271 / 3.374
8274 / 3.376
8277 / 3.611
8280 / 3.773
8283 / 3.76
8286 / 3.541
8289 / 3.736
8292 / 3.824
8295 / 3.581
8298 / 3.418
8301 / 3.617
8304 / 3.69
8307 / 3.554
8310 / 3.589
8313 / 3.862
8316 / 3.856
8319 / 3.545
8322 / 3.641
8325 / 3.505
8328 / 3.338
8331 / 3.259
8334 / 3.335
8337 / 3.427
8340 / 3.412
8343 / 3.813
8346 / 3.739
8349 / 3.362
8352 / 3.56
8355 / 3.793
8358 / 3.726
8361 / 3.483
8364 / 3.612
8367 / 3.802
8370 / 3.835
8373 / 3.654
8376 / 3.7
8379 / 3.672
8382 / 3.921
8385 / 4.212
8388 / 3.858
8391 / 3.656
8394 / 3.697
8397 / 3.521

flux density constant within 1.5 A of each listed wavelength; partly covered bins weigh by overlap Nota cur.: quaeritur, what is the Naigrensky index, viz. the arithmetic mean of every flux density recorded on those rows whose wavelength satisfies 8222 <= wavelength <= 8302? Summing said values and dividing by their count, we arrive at 3.48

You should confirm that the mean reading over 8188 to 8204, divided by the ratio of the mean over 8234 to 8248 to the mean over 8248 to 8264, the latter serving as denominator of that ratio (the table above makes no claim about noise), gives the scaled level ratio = 3.7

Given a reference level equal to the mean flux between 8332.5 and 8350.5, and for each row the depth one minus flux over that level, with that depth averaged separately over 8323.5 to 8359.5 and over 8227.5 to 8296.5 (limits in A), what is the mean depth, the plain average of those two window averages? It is 0.004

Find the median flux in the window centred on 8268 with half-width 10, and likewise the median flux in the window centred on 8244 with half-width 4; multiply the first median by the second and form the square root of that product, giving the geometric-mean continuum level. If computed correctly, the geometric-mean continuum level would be 3.39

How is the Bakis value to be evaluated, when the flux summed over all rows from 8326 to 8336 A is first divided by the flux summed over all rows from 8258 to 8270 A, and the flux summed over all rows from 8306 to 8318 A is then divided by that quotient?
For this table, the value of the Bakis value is 21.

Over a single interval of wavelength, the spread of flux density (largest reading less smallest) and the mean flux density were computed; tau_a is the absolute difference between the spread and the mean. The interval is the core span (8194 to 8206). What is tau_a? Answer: 3.37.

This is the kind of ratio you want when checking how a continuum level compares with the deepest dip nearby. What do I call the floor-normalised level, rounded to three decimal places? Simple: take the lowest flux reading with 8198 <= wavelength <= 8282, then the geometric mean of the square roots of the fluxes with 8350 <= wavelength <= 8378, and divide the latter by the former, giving 0.603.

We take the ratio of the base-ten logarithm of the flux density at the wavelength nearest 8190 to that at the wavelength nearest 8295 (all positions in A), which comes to 0.941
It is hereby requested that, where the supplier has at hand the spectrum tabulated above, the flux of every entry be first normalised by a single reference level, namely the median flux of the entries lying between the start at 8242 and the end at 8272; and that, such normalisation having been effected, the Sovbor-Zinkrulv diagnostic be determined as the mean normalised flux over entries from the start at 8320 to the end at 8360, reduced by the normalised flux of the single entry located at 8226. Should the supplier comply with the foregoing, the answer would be 0.025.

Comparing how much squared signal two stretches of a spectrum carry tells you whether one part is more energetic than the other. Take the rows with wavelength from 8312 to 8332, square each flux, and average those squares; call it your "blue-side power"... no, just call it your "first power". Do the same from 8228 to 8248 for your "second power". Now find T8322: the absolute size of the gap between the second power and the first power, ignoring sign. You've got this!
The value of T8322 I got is 1.8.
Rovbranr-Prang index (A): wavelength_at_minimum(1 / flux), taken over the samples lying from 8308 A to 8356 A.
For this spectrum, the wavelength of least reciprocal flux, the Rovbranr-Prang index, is 8313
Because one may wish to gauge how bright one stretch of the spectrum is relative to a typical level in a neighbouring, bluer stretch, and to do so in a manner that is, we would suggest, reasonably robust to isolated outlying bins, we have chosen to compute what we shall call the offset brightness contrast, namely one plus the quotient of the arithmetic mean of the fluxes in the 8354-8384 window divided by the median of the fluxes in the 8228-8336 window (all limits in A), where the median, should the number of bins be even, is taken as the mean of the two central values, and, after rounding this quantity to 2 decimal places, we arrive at 2.07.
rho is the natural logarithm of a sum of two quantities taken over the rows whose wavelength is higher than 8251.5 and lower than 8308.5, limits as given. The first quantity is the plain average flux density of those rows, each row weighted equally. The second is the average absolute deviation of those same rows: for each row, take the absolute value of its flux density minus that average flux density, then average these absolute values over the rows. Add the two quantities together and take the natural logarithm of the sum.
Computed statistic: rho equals 1.31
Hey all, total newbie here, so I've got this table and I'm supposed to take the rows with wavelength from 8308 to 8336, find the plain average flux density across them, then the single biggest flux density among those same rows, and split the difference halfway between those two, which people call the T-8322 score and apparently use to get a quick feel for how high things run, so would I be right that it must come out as 3.70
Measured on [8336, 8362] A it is 3.70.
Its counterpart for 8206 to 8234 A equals 3.50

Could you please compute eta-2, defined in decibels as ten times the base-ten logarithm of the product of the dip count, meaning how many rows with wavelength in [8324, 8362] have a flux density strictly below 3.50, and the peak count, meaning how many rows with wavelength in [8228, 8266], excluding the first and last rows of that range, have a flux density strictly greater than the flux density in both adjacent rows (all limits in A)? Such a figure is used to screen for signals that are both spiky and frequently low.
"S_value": 14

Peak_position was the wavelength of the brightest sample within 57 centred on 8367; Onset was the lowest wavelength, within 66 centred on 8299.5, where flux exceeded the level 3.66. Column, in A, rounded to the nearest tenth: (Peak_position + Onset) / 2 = 8332.5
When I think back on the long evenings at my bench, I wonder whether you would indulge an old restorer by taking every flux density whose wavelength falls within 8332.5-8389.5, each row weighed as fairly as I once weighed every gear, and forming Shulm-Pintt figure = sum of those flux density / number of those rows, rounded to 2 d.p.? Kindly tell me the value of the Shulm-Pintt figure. 3.68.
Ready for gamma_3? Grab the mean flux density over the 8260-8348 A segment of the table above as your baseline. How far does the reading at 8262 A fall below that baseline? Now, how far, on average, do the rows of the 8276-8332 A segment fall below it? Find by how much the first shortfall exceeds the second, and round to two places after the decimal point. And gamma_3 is -0.02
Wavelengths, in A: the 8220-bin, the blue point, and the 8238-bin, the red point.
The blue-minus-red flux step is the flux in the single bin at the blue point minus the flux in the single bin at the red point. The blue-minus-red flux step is 0.4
